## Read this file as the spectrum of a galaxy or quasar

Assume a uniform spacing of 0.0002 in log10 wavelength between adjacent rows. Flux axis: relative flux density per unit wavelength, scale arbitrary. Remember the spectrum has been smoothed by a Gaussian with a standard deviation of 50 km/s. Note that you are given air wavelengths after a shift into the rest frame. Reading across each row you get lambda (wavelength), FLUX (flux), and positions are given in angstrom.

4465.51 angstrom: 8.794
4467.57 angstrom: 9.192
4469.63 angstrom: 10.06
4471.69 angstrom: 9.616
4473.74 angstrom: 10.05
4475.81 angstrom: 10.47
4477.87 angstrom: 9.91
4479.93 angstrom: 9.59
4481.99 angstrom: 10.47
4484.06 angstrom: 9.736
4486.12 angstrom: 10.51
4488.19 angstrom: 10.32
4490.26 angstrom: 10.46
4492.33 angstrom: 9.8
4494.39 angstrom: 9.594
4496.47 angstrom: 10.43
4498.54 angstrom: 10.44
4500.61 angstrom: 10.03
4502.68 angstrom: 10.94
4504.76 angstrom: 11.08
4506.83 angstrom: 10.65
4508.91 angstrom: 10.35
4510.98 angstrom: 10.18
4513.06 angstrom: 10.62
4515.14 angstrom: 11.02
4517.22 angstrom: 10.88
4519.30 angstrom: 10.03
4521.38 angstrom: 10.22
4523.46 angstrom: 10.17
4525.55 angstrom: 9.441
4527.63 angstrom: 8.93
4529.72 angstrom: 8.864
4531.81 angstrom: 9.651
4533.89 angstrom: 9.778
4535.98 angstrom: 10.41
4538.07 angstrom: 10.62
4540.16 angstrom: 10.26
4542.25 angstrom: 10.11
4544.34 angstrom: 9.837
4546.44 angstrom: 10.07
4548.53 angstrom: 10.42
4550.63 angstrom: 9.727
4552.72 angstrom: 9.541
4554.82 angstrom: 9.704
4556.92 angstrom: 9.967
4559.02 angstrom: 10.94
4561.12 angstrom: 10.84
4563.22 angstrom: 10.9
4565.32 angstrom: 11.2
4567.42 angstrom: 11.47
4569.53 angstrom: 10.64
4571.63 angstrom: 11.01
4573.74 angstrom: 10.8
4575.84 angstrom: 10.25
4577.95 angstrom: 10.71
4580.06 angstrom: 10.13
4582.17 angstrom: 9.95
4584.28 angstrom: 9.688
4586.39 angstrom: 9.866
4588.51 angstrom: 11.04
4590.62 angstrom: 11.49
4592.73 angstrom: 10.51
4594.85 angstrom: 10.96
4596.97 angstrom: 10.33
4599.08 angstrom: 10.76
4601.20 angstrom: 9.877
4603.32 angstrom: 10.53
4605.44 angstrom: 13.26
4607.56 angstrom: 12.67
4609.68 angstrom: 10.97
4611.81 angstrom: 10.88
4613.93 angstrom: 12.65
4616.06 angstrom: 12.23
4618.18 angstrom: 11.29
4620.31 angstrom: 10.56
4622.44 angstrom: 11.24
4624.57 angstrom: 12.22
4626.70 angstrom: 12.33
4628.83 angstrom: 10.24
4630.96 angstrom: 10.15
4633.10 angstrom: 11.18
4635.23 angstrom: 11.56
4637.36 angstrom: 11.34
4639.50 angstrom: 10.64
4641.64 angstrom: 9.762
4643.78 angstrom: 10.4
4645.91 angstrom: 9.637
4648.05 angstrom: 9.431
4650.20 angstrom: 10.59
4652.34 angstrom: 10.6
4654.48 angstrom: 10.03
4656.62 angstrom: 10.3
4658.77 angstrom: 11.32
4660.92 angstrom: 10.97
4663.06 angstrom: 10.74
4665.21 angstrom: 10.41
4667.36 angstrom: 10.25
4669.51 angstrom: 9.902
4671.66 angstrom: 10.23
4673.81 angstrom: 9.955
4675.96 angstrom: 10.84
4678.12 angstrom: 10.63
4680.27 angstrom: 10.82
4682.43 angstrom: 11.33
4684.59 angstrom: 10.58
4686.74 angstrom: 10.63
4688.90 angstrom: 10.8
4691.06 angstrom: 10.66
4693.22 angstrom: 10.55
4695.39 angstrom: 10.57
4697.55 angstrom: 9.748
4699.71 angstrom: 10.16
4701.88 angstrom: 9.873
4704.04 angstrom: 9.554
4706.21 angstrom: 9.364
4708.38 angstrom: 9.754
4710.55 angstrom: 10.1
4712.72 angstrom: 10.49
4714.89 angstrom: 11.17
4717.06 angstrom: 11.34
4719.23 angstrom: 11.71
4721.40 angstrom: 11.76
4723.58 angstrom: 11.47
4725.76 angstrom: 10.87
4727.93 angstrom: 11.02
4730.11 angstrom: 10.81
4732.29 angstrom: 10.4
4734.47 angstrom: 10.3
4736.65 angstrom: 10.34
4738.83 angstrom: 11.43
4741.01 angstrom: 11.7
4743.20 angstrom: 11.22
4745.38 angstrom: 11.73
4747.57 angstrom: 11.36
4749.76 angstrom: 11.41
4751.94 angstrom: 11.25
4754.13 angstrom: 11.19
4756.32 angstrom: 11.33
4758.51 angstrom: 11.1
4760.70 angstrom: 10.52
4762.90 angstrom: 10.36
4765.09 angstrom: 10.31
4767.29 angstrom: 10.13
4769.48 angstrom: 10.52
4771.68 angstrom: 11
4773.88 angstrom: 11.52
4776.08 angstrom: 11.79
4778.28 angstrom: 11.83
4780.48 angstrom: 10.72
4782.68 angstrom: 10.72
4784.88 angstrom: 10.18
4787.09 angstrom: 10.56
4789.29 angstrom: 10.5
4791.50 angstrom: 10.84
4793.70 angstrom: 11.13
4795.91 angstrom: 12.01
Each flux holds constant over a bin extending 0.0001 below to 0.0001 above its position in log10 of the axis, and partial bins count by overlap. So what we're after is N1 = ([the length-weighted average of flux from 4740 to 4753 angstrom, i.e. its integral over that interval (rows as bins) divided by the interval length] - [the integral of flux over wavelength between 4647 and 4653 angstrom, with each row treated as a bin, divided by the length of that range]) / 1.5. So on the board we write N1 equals 0.85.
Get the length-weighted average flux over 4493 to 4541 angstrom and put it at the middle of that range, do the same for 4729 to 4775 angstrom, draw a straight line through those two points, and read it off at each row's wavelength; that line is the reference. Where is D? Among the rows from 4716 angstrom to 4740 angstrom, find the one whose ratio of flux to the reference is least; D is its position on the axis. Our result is 4734.47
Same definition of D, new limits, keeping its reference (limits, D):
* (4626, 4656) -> 4648.05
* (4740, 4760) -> 4758.51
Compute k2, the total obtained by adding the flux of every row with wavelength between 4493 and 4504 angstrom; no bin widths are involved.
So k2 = 51.4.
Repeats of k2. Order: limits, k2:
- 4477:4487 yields 50.2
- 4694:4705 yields 49.9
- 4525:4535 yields 46.7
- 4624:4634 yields 56.1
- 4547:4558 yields 49.4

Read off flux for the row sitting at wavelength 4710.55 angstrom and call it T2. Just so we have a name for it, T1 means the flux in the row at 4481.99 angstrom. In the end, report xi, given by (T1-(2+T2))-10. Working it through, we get -11.6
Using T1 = 10.47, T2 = 10.1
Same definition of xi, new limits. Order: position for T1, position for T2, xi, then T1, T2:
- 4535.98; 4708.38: -11.3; 10.41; 9.754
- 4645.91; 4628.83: -12.6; 9.637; 10.24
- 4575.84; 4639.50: -12.4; 10.25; 10.64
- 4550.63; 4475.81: -12.7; 9.727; 10.47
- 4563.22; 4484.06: -10.8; 10.9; 9.736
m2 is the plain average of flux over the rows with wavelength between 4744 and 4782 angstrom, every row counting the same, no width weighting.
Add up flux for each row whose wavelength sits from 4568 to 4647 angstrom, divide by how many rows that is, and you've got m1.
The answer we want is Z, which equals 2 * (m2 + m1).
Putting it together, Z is 44.0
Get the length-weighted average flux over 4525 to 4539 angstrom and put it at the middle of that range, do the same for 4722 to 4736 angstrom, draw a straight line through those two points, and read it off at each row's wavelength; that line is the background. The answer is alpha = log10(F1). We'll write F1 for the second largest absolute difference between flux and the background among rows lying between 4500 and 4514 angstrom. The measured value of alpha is 0.16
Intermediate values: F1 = 1.4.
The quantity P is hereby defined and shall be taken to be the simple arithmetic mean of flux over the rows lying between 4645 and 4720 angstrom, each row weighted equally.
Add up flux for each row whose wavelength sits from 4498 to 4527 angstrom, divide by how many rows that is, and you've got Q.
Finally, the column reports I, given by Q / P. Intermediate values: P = 10.4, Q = 10.4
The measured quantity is 1.00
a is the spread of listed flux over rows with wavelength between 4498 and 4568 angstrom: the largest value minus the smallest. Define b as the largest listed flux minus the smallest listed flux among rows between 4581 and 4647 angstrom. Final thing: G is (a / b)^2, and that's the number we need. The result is 0.5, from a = 2.61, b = 3.6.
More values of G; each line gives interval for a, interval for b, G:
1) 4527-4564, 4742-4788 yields 1.5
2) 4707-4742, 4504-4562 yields 0.8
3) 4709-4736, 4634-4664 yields 0.6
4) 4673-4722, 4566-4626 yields 0.4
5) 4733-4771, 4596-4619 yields 0.2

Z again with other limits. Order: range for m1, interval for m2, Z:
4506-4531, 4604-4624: 43.7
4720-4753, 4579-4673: 43.9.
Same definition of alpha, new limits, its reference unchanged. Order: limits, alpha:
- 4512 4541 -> 0.11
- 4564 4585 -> 0.12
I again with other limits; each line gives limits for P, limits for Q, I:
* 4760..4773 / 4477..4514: 0.98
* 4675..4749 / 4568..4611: 1.00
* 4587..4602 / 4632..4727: 0.98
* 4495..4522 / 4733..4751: 1.06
